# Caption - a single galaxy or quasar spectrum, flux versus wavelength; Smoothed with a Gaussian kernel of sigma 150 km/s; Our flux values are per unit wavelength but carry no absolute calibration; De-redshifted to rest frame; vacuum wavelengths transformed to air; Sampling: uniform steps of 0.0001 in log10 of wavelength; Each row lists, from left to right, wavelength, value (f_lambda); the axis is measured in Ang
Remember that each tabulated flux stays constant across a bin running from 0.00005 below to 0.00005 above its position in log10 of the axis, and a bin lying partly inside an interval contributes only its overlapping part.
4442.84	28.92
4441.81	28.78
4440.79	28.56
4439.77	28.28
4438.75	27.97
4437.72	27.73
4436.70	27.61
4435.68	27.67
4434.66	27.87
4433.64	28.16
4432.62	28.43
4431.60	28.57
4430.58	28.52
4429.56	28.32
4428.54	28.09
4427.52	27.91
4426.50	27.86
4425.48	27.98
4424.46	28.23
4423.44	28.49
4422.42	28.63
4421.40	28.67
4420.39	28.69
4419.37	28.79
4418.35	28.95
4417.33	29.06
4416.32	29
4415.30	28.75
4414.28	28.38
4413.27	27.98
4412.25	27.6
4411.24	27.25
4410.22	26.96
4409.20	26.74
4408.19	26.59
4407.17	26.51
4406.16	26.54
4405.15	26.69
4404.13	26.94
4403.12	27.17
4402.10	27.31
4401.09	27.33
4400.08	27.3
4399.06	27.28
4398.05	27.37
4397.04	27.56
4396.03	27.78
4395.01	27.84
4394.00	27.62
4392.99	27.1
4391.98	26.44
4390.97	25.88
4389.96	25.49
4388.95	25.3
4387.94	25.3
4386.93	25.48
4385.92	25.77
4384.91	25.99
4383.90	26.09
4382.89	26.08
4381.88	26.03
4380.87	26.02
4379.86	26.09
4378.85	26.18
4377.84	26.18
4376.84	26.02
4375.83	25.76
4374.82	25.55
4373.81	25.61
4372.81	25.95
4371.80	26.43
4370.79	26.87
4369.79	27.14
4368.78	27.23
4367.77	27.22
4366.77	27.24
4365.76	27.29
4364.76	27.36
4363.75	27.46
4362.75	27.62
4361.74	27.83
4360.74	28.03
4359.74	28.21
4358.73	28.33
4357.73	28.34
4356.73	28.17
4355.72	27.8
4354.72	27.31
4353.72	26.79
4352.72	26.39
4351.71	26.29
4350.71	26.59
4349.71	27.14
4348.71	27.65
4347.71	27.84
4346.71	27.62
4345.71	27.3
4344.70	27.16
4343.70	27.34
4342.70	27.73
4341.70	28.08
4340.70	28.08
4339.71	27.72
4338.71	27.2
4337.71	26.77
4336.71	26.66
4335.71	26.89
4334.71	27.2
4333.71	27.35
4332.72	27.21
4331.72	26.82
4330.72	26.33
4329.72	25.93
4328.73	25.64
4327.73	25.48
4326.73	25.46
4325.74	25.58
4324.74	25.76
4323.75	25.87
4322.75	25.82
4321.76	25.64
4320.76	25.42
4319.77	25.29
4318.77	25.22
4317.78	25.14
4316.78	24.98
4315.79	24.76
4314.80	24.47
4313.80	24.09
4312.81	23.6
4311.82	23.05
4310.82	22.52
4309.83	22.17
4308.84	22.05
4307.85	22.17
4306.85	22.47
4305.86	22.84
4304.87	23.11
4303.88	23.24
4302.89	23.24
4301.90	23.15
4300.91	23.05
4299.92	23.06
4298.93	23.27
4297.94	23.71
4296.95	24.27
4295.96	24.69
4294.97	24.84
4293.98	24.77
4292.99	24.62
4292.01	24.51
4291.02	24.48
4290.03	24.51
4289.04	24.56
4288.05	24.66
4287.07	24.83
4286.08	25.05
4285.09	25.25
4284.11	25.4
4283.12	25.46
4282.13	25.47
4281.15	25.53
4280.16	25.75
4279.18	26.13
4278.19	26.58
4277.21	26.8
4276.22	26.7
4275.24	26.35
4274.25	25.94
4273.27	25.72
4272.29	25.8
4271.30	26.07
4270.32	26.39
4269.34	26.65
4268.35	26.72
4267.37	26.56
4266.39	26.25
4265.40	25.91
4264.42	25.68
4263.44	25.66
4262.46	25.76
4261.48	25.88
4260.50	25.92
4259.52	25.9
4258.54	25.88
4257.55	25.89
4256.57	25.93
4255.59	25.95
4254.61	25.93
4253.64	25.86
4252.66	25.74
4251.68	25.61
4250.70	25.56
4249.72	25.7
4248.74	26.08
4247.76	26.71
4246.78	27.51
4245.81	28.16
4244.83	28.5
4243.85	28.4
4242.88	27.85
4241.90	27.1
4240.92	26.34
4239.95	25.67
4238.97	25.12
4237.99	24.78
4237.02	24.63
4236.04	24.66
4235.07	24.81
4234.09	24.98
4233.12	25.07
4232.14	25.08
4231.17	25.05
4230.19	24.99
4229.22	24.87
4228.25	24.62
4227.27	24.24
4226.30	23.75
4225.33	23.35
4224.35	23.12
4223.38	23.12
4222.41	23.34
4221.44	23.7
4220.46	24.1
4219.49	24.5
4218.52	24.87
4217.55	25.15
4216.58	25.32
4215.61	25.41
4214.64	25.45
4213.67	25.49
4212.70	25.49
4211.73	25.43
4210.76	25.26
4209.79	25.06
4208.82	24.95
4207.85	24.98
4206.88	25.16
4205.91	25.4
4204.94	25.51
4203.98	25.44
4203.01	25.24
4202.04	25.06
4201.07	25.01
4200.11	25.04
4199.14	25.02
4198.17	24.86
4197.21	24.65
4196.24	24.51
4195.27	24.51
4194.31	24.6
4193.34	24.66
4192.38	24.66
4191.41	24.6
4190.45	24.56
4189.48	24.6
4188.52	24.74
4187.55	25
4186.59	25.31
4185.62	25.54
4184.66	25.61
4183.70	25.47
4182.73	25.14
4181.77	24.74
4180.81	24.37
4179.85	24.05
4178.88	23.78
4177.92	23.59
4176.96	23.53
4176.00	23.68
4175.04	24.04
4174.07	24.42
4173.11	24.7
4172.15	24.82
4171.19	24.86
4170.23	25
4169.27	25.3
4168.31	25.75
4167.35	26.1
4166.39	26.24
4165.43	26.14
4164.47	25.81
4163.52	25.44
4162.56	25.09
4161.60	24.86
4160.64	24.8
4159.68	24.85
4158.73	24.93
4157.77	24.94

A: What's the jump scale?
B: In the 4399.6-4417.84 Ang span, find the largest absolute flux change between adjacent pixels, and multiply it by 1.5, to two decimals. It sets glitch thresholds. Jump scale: 0.60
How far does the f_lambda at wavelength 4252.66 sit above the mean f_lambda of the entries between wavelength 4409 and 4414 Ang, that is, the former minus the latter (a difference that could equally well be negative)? -1.6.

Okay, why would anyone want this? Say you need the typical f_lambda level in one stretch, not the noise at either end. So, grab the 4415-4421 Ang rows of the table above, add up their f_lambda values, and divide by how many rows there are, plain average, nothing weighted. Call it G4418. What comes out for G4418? 28.9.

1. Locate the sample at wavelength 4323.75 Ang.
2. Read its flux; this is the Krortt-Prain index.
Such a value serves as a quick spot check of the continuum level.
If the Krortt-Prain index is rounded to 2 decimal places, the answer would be 25.87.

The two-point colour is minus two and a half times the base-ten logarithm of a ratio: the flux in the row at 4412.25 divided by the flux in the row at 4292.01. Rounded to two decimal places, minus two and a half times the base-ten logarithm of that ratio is -0.13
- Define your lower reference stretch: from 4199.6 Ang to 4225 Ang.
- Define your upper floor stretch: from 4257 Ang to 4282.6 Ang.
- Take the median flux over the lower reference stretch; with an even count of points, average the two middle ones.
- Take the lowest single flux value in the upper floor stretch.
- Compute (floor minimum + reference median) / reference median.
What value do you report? 2.01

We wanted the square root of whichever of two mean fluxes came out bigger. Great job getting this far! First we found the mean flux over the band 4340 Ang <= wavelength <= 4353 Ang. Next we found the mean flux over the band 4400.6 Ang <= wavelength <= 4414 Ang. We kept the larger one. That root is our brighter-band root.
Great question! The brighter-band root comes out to 5.23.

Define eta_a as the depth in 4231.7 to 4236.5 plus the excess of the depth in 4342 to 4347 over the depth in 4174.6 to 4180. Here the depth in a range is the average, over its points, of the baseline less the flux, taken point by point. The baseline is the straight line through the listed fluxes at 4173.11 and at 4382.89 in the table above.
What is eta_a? -2.4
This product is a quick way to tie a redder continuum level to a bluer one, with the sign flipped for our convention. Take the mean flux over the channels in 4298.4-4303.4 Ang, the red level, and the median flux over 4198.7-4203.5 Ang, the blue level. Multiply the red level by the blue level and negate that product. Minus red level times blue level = -580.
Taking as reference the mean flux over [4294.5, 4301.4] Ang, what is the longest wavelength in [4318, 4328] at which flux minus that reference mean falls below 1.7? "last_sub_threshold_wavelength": 4327.73 Ang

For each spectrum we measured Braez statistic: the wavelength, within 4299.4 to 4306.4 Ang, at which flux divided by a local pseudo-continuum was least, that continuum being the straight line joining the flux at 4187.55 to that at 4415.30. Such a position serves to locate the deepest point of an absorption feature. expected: 4305.86 Ang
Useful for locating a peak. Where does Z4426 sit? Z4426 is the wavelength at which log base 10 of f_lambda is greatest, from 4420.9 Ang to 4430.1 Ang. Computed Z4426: 4421.40 Ang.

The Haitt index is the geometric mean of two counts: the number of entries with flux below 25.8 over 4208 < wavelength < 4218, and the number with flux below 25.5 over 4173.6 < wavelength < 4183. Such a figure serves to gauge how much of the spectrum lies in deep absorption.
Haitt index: 10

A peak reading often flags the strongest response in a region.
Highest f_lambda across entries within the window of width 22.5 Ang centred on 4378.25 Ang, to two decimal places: 27.23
